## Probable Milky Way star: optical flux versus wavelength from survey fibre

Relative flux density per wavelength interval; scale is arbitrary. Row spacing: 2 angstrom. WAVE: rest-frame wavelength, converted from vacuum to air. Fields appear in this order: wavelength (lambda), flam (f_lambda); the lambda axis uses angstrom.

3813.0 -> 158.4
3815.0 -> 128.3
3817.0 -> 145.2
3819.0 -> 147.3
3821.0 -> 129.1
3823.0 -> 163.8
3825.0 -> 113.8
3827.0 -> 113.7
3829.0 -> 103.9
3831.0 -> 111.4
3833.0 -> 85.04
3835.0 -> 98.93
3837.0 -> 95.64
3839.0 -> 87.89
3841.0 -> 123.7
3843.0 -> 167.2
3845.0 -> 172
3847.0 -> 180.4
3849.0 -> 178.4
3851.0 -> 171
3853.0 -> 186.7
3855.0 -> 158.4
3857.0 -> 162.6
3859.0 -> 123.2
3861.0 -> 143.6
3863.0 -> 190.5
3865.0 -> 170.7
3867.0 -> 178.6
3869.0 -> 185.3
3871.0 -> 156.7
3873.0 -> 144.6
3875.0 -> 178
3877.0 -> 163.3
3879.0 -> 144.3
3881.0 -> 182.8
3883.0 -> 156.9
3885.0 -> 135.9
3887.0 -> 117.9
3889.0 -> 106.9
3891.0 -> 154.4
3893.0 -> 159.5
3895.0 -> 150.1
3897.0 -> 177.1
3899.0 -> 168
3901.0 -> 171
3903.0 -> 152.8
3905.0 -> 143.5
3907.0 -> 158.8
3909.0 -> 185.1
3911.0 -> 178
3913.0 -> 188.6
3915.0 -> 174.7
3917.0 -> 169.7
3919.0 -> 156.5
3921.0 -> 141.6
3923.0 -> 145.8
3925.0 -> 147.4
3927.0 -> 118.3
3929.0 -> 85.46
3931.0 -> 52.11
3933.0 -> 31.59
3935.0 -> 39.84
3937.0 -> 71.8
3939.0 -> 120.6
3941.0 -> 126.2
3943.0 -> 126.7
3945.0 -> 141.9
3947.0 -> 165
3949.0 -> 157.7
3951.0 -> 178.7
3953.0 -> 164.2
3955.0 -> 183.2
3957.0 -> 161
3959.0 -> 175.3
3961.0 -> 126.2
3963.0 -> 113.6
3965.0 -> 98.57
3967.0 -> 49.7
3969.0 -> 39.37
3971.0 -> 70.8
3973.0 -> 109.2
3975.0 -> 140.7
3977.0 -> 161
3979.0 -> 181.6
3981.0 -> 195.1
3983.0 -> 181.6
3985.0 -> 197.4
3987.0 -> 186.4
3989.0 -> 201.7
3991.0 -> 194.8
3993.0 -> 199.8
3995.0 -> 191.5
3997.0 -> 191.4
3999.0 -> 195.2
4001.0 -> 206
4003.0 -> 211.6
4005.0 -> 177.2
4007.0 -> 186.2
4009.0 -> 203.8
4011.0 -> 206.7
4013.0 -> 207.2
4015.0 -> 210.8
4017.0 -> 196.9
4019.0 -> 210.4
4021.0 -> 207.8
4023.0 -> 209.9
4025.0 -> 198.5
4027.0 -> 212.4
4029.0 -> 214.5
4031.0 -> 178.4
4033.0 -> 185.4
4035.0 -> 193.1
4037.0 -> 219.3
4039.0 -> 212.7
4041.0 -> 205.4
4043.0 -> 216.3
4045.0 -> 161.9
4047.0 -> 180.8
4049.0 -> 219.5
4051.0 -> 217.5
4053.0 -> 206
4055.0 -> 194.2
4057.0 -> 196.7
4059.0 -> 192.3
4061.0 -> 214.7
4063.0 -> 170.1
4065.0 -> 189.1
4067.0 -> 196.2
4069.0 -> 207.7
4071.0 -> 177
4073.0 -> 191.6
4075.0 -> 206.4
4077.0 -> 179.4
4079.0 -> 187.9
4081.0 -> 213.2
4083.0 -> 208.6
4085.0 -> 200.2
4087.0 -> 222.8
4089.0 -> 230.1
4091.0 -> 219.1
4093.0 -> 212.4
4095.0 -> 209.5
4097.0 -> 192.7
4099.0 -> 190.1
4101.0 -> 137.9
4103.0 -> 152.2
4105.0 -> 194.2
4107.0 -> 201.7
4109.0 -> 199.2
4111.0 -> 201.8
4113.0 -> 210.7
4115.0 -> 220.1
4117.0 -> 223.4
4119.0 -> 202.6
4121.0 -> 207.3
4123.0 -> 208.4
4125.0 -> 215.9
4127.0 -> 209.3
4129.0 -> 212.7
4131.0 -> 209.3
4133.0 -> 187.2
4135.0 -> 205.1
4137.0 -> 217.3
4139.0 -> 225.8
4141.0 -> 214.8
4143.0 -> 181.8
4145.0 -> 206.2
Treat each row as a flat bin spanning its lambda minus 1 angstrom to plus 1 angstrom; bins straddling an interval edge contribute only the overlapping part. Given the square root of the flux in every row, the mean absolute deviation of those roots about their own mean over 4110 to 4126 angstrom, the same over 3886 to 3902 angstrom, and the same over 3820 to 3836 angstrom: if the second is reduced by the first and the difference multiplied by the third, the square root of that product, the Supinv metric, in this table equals 0.65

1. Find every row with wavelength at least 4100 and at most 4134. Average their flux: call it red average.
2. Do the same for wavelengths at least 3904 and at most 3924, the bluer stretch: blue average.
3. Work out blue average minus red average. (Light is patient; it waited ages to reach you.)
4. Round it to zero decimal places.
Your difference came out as -35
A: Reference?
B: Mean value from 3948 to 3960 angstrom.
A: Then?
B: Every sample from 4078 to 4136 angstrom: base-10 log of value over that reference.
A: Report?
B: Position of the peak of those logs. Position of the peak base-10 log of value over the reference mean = 4089.0 angstrom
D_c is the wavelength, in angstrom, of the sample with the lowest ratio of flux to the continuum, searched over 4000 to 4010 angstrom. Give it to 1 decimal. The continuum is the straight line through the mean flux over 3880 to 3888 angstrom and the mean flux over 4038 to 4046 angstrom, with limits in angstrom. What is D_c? 4005.0 angstrom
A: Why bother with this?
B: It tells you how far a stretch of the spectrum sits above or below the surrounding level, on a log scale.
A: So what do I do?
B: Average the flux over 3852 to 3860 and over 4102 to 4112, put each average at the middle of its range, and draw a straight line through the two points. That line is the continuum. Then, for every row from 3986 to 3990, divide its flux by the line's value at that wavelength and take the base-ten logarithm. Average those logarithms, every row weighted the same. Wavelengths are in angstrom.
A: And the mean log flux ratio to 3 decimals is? 0.046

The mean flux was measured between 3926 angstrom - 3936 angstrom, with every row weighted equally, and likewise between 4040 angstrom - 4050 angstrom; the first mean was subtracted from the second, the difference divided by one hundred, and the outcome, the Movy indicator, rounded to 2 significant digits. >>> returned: 1.3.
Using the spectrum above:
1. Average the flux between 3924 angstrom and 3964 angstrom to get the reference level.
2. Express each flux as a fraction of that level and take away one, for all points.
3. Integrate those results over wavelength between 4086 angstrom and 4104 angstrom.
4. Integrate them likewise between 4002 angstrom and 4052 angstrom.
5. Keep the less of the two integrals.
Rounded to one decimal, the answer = 10.4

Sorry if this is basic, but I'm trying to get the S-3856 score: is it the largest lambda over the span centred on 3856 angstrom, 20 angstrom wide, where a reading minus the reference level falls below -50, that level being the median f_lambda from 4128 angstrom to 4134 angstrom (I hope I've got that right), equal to 3861.0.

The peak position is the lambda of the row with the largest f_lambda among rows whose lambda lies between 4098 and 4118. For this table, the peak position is 4117.0 angstrom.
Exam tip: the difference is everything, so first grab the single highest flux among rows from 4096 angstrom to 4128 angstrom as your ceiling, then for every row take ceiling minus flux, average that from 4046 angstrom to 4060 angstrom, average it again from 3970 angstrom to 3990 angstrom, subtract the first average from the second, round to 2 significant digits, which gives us 38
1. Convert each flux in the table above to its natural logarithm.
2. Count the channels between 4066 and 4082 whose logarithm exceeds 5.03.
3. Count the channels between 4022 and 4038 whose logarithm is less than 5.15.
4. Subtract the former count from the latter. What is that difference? -8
